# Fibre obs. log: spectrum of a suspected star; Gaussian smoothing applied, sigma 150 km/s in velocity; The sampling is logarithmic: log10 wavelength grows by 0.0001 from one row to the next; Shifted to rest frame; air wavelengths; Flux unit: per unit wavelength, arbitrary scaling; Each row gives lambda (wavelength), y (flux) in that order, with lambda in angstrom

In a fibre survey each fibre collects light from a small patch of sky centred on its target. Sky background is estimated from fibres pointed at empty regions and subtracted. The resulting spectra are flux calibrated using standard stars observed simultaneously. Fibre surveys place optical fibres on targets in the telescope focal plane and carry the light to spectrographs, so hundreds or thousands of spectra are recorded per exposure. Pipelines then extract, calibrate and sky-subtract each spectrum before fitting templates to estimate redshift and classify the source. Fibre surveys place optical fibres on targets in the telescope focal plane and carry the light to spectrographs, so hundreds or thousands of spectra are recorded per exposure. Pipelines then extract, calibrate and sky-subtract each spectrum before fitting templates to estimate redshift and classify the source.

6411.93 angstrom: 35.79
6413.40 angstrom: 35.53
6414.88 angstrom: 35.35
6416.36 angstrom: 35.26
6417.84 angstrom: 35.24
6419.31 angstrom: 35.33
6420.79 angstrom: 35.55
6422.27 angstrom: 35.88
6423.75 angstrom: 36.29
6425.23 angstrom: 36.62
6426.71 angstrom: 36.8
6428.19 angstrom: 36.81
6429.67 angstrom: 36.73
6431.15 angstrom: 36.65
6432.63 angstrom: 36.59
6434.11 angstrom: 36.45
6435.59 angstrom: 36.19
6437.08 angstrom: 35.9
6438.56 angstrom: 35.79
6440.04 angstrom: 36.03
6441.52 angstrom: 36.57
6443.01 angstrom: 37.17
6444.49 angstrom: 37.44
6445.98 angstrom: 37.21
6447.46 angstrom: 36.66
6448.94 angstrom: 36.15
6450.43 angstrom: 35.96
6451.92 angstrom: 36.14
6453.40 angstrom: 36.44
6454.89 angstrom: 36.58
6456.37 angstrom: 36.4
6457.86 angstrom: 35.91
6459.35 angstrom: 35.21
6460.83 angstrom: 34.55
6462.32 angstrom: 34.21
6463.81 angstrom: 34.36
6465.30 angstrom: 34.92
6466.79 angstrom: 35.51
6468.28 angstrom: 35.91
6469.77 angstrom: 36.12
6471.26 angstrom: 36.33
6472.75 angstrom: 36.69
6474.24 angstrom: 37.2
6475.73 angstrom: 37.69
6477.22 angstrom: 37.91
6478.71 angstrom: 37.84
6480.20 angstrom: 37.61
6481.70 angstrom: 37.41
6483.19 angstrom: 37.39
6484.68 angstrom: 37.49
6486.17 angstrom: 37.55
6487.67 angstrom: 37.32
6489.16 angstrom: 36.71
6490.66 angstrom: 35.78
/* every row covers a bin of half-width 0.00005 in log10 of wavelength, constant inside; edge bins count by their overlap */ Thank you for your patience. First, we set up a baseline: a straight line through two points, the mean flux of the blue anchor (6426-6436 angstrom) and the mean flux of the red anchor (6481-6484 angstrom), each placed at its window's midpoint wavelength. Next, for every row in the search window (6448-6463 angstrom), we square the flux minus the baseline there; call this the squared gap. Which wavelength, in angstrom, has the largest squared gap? 6462.32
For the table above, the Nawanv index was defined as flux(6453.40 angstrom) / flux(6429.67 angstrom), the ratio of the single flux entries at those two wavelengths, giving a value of 0.99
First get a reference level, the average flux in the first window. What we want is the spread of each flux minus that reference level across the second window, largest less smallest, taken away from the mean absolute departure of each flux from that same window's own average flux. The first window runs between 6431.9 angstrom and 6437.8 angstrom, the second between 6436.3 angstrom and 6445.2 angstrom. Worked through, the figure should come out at -1.1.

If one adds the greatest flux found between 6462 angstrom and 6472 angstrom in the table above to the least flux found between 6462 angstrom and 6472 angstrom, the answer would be 70.5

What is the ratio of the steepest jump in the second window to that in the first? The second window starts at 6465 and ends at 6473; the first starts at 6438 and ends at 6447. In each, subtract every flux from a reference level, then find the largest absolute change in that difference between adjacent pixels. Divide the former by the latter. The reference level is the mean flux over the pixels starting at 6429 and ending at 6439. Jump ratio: 0.98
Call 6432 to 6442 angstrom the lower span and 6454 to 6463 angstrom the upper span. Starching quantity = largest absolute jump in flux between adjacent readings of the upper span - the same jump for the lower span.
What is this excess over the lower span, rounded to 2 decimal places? 0.16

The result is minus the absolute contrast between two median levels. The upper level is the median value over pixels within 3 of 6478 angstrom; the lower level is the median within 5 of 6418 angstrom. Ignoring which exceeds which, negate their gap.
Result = -2.4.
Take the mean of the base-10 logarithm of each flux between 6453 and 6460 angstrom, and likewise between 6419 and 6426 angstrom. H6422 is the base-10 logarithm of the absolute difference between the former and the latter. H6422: -2.7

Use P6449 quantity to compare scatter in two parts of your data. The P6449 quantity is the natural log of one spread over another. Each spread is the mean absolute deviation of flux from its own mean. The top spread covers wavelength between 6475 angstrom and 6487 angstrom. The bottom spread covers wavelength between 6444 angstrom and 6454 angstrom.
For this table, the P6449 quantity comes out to -1.1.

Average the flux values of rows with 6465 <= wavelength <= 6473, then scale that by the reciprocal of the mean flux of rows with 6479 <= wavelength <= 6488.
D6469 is 0.96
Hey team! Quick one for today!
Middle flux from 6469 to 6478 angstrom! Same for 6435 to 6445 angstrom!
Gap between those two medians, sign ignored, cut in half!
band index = 0.38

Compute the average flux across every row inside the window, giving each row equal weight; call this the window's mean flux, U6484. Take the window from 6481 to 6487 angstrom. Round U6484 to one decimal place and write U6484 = 37.5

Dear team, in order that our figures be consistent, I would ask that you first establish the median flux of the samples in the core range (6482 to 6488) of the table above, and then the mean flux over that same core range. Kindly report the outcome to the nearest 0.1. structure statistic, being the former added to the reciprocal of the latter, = 37.5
